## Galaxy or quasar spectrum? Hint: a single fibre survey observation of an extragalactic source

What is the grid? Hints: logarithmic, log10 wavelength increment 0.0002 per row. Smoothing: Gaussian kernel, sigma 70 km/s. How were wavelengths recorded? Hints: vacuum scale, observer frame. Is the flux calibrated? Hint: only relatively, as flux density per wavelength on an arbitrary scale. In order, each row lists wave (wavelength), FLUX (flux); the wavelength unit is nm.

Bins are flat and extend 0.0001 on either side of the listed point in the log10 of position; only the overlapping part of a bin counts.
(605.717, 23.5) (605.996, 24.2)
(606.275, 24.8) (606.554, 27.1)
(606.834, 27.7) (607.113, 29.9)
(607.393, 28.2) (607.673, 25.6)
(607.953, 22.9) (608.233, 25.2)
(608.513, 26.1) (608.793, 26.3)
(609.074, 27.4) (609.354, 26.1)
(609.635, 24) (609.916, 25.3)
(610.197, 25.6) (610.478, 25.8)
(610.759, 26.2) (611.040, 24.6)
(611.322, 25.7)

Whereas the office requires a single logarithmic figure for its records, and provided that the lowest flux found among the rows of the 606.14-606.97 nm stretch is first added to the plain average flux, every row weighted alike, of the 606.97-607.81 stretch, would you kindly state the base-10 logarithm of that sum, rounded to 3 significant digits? 1.72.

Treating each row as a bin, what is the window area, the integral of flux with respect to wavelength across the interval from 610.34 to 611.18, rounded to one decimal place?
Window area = 21.5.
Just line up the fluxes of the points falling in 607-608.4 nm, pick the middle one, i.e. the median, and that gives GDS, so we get 25.6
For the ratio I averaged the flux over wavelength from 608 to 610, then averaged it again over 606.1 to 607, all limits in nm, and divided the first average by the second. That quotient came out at 0.97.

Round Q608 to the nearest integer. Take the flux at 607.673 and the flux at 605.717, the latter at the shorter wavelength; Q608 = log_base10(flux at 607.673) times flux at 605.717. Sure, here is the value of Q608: 33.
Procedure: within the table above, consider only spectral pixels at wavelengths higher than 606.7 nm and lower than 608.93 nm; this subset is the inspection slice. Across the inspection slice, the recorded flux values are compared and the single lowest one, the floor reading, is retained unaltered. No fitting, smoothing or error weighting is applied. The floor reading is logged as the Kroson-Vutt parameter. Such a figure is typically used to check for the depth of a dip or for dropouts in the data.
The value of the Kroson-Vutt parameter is 22.9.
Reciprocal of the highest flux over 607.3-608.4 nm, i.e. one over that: 0.0355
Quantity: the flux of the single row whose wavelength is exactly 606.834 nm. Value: 27.7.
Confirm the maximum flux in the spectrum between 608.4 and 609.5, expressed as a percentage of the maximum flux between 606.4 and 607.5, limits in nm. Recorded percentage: 92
